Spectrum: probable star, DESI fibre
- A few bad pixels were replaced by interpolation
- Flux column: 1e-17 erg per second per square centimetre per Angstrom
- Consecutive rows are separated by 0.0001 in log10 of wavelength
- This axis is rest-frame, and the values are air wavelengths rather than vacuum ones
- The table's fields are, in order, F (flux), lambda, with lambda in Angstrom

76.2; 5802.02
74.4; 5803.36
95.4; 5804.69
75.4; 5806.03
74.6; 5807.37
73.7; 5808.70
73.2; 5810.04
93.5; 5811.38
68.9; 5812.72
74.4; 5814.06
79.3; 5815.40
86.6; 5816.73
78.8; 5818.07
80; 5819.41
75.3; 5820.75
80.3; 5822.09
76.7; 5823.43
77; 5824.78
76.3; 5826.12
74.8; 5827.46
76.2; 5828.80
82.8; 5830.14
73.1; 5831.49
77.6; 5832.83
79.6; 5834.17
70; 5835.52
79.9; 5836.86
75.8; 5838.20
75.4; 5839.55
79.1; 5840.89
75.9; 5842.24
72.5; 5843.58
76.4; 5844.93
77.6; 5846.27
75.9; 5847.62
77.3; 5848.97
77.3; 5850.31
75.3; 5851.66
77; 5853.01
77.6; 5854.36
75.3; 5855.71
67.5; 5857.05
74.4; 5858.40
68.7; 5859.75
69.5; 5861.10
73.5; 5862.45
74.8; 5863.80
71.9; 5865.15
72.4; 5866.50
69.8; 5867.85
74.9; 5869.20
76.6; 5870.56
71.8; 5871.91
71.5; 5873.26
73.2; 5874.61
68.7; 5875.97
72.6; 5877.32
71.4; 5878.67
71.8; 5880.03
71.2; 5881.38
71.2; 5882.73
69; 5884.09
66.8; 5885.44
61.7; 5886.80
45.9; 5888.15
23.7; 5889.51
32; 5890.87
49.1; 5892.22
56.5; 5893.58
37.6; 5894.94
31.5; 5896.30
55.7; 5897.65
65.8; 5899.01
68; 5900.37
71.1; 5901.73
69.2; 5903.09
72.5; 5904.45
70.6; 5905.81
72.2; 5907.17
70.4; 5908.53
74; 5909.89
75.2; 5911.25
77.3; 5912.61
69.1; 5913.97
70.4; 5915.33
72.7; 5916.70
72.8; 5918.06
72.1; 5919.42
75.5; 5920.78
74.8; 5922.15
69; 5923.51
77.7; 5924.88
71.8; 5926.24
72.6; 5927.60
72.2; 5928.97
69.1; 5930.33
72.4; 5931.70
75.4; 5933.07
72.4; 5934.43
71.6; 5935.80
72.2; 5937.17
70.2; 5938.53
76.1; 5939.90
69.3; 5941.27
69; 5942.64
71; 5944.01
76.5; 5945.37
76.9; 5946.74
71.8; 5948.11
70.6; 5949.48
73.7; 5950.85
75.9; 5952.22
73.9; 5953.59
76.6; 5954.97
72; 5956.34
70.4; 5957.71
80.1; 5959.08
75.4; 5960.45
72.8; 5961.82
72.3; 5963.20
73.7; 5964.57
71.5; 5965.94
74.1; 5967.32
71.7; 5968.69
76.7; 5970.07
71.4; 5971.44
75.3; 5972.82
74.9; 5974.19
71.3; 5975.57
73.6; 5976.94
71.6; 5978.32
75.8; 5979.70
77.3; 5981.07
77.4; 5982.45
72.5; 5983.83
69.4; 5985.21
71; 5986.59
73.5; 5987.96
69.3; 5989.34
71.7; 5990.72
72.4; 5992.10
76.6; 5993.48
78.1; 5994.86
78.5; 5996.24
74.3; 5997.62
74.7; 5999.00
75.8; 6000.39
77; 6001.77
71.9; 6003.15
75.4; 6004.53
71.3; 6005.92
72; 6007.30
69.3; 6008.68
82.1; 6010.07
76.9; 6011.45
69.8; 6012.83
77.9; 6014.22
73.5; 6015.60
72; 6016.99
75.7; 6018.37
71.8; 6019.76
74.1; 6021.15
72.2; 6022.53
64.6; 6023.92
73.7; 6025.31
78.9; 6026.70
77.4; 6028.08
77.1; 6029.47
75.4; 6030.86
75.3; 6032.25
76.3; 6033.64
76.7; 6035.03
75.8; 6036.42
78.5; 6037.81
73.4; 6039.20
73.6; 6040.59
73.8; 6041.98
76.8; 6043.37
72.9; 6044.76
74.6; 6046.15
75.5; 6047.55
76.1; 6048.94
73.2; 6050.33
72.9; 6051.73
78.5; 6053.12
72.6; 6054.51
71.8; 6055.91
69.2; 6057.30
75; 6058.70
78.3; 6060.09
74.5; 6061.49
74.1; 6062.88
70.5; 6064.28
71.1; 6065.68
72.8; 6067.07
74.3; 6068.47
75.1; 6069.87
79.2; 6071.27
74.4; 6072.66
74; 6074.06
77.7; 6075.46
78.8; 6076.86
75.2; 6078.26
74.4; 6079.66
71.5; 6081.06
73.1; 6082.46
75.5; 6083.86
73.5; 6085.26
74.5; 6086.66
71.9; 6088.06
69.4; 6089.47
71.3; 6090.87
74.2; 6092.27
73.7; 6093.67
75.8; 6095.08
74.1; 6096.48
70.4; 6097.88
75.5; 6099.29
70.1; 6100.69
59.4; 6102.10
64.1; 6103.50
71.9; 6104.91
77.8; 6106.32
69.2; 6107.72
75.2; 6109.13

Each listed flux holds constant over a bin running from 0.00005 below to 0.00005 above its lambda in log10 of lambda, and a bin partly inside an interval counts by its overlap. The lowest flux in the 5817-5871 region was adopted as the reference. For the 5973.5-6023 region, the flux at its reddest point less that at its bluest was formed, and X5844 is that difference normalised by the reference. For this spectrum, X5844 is -0.040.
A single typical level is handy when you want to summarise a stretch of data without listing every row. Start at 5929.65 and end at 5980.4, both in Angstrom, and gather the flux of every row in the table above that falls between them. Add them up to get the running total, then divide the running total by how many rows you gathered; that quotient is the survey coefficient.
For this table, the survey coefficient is 73.2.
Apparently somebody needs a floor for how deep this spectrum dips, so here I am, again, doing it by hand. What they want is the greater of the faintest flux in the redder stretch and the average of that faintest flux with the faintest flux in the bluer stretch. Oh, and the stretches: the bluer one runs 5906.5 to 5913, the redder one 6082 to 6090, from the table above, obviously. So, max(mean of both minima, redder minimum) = 70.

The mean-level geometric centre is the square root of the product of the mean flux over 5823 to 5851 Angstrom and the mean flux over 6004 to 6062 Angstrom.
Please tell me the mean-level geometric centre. 75.5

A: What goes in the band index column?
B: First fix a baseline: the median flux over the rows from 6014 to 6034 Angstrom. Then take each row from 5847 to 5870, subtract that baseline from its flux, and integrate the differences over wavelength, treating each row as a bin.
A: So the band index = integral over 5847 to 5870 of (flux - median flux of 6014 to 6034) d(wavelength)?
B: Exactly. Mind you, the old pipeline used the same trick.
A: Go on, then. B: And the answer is -36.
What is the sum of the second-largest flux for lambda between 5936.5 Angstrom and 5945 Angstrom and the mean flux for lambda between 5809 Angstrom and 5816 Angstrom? 150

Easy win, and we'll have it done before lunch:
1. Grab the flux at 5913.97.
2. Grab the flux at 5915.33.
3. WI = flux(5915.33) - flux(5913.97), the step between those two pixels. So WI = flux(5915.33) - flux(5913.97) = 1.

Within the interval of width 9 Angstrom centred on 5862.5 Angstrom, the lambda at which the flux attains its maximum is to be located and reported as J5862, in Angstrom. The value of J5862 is 5863.80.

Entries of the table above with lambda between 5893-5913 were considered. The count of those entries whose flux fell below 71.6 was 10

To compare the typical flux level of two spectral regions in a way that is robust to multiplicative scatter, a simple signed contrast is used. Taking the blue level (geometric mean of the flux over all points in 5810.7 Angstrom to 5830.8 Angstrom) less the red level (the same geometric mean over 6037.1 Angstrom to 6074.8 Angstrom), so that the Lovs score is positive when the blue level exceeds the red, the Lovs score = 4.3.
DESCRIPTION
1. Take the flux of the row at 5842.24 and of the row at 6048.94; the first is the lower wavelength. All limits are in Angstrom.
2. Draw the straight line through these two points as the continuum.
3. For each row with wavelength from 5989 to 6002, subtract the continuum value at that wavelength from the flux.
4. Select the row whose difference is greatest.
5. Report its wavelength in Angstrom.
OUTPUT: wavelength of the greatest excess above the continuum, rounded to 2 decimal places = 5996.24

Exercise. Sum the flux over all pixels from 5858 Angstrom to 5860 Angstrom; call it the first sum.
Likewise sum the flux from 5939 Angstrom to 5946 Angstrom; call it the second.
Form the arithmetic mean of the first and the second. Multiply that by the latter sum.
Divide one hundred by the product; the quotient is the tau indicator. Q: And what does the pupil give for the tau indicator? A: 0.0011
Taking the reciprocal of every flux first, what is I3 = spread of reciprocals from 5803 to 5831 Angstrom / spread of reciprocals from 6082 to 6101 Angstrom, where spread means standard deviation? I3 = 2.4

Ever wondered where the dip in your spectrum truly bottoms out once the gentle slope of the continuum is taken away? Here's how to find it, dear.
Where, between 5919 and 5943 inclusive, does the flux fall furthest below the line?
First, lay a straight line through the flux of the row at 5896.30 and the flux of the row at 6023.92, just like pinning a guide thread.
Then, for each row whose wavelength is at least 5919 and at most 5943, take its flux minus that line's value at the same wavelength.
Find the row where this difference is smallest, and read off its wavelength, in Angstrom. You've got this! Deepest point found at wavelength 5942.64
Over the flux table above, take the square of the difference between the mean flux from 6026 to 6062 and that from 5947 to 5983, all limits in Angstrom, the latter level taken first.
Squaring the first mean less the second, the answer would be 1.5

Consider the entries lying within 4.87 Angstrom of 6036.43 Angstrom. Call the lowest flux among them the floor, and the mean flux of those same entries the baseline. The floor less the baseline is -2.3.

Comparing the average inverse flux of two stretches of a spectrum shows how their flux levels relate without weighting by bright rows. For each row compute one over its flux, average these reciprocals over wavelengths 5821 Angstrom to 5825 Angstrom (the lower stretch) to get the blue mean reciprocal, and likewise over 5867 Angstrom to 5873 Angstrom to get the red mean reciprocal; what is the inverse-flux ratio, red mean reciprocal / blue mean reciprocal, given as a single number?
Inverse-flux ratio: 1.07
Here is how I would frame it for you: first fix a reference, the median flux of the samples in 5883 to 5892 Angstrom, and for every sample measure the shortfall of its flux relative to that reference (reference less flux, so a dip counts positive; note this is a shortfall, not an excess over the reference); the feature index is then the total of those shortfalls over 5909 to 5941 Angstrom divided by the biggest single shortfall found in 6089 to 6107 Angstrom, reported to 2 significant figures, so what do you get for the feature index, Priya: 78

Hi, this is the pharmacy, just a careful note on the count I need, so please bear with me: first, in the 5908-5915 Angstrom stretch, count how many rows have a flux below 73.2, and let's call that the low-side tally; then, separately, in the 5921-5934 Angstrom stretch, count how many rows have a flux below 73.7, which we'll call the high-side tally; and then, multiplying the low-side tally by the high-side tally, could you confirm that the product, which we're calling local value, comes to 12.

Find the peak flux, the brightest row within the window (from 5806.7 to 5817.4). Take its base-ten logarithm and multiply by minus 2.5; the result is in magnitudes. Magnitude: -4.93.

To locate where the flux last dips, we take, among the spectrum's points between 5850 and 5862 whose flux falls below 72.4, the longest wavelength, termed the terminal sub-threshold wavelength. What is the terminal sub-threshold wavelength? 5861.10 Angstrom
